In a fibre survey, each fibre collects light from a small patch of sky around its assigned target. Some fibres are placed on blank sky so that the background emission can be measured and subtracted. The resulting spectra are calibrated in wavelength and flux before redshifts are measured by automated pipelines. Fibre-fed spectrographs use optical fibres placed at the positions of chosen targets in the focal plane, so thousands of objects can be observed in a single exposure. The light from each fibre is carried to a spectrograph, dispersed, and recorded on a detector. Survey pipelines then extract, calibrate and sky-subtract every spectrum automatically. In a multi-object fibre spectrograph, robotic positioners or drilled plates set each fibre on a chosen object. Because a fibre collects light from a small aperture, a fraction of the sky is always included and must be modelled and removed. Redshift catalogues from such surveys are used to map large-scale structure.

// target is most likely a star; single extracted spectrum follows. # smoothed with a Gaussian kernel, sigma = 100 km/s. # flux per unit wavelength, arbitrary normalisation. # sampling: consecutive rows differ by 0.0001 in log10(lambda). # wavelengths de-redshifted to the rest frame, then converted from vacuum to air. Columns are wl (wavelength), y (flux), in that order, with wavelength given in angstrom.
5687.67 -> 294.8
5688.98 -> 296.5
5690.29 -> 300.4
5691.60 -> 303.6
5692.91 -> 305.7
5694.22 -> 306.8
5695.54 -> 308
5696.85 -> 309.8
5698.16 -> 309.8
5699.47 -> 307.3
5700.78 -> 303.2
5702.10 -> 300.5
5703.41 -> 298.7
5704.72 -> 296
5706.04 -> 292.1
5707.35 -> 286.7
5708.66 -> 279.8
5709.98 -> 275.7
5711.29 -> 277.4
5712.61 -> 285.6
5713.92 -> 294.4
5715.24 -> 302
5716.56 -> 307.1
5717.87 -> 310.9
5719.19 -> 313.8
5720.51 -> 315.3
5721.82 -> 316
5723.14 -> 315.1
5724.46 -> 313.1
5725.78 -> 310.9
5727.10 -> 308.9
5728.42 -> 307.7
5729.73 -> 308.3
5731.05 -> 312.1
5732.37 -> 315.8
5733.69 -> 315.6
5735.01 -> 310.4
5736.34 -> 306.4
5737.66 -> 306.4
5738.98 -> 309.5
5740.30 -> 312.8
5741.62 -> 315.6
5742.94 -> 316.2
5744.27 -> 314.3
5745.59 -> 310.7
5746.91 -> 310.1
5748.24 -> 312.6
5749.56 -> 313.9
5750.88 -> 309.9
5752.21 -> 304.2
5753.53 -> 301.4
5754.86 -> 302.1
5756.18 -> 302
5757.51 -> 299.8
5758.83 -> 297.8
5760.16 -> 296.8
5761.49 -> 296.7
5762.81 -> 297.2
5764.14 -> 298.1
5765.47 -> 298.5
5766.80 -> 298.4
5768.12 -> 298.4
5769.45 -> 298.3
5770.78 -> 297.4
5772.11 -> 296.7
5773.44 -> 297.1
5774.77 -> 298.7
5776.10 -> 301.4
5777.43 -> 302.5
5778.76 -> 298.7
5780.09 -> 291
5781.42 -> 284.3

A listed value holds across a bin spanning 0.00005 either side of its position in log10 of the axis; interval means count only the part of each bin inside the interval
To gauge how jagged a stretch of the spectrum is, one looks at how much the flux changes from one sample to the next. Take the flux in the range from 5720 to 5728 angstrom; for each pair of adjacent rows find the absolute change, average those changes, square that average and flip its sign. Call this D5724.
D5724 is -2.4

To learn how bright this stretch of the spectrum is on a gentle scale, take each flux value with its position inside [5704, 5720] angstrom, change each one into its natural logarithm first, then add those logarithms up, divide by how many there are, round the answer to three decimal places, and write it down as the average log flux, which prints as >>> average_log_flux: 5.681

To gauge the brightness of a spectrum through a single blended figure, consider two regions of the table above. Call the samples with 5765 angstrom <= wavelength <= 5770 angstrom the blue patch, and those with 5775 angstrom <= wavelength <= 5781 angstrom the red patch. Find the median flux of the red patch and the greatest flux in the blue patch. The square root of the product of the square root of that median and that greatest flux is 71.9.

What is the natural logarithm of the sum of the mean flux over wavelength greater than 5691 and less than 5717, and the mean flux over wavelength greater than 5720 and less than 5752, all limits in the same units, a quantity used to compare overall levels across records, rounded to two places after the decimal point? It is 6.41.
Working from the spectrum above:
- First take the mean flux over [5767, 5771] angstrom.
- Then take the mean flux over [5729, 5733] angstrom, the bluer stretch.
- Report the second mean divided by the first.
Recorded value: 1.05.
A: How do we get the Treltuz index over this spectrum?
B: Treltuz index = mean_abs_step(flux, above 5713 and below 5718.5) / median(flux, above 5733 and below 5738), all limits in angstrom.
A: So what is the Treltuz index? 0.0178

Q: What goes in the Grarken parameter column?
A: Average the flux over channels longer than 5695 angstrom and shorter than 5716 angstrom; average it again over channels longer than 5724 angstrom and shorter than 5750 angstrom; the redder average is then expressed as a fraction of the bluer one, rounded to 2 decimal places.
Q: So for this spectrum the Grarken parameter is 1.05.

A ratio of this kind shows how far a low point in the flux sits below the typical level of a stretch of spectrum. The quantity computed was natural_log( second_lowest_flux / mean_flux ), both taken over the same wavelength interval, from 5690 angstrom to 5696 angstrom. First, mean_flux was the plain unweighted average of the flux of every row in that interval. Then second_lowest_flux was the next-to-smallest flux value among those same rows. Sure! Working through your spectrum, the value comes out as -0.004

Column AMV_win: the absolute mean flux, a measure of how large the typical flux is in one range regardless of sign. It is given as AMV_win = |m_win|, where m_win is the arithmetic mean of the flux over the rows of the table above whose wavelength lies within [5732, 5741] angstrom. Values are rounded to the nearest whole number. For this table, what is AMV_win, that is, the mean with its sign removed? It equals 311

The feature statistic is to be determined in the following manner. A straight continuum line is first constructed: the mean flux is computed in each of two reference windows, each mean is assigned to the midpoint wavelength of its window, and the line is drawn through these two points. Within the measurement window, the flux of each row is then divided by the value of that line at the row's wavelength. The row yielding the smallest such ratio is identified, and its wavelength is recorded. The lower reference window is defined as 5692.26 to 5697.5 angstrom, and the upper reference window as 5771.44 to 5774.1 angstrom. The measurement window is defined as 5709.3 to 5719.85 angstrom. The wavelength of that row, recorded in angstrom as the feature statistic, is 5709.98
